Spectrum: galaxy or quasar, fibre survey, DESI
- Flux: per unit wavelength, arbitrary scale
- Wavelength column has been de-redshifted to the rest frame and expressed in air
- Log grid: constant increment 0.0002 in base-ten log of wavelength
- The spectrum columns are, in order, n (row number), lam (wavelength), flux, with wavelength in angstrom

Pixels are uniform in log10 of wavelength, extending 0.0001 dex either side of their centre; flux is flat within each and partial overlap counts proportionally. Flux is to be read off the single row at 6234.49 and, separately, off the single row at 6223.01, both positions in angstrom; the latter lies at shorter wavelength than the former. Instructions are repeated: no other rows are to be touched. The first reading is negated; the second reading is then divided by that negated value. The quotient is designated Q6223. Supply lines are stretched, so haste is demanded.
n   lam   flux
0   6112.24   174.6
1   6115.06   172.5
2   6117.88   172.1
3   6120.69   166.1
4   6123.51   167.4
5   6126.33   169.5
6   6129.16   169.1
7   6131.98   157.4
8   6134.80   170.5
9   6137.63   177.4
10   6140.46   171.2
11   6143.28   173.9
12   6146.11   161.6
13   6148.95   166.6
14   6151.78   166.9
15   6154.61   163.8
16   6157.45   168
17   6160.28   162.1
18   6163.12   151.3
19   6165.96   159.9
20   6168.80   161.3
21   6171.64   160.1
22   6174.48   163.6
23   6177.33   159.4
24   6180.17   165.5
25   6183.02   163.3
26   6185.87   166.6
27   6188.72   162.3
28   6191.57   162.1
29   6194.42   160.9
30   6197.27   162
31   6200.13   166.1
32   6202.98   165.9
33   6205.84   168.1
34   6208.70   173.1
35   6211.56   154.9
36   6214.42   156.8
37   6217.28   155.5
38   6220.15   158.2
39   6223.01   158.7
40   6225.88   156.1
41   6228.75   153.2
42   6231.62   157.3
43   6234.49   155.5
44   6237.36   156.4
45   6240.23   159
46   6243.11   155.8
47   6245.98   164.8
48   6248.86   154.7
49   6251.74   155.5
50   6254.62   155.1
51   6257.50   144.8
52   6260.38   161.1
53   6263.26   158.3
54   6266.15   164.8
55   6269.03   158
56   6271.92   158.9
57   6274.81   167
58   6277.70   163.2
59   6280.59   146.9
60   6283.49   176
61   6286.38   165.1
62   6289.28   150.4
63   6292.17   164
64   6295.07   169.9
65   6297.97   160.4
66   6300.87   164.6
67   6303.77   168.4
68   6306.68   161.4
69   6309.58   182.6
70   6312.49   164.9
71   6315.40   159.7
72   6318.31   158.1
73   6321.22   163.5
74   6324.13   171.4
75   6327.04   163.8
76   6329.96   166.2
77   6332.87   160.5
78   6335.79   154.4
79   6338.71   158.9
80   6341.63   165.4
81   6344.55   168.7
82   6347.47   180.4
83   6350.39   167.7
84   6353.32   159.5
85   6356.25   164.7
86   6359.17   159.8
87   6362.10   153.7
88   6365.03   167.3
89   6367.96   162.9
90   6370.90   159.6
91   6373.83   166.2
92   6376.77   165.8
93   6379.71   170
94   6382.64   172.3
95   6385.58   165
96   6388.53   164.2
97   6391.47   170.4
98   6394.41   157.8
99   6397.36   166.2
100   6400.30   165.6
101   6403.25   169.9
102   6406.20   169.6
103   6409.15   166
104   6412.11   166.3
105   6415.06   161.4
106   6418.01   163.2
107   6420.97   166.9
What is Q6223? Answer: -1.02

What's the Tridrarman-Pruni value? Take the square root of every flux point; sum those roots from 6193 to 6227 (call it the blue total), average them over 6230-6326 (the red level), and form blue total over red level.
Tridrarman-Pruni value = 12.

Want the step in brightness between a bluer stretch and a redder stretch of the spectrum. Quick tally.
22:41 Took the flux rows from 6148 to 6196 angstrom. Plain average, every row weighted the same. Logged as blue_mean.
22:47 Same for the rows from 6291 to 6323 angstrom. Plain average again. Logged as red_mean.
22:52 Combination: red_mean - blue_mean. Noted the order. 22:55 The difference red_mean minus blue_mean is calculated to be 2.7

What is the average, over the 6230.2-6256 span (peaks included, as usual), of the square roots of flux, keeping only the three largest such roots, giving 12.7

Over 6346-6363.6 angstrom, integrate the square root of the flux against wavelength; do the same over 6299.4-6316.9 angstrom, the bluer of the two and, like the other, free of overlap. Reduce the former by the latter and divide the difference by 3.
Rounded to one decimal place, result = -0.1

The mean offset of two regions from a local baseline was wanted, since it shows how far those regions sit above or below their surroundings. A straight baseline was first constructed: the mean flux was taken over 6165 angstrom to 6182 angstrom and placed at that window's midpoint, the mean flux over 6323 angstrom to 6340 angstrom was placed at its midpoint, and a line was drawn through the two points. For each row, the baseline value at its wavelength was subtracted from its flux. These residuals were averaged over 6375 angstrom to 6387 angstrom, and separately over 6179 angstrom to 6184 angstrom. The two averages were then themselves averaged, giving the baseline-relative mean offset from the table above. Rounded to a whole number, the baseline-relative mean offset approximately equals 4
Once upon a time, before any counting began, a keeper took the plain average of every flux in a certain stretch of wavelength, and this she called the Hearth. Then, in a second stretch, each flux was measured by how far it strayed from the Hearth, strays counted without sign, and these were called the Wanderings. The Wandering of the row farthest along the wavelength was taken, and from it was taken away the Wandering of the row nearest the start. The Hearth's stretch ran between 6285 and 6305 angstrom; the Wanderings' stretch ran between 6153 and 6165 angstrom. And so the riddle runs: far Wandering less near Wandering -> 11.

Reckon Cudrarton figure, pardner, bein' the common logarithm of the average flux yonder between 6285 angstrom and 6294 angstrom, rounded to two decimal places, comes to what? 2.20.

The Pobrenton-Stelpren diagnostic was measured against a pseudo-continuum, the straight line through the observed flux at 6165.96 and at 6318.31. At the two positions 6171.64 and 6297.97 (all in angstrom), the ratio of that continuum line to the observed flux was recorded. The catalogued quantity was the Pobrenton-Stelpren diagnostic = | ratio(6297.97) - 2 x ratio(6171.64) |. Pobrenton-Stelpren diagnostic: 1.010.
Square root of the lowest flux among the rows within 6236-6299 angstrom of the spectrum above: 12.0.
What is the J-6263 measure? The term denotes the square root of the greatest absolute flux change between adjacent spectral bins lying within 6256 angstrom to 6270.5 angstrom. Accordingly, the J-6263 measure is 4.0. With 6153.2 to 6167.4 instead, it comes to 3.3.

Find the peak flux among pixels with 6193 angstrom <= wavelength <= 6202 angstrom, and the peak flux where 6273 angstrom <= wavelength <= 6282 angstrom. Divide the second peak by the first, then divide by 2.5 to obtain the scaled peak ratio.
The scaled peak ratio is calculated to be 0.402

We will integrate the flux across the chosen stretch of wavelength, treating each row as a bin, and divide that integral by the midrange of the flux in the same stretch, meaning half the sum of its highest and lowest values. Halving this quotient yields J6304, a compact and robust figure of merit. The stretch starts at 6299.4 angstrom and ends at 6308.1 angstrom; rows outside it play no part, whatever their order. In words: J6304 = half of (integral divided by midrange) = 4.35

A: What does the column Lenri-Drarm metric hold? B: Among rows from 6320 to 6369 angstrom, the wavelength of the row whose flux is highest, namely 6347.47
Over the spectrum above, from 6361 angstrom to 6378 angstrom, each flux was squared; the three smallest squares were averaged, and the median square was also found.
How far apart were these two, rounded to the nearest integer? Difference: 1802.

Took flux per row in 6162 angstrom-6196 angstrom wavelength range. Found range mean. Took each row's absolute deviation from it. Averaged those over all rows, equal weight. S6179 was 2.5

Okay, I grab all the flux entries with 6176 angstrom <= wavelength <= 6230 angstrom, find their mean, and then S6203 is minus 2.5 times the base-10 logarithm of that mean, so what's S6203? -5.521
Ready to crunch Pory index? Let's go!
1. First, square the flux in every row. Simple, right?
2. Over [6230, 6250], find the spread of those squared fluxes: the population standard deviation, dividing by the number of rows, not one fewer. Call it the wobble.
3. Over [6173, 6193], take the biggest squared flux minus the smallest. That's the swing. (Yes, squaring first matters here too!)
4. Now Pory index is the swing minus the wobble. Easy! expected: 1326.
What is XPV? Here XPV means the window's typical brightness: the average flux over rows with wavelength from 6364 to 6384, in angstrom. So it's 166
